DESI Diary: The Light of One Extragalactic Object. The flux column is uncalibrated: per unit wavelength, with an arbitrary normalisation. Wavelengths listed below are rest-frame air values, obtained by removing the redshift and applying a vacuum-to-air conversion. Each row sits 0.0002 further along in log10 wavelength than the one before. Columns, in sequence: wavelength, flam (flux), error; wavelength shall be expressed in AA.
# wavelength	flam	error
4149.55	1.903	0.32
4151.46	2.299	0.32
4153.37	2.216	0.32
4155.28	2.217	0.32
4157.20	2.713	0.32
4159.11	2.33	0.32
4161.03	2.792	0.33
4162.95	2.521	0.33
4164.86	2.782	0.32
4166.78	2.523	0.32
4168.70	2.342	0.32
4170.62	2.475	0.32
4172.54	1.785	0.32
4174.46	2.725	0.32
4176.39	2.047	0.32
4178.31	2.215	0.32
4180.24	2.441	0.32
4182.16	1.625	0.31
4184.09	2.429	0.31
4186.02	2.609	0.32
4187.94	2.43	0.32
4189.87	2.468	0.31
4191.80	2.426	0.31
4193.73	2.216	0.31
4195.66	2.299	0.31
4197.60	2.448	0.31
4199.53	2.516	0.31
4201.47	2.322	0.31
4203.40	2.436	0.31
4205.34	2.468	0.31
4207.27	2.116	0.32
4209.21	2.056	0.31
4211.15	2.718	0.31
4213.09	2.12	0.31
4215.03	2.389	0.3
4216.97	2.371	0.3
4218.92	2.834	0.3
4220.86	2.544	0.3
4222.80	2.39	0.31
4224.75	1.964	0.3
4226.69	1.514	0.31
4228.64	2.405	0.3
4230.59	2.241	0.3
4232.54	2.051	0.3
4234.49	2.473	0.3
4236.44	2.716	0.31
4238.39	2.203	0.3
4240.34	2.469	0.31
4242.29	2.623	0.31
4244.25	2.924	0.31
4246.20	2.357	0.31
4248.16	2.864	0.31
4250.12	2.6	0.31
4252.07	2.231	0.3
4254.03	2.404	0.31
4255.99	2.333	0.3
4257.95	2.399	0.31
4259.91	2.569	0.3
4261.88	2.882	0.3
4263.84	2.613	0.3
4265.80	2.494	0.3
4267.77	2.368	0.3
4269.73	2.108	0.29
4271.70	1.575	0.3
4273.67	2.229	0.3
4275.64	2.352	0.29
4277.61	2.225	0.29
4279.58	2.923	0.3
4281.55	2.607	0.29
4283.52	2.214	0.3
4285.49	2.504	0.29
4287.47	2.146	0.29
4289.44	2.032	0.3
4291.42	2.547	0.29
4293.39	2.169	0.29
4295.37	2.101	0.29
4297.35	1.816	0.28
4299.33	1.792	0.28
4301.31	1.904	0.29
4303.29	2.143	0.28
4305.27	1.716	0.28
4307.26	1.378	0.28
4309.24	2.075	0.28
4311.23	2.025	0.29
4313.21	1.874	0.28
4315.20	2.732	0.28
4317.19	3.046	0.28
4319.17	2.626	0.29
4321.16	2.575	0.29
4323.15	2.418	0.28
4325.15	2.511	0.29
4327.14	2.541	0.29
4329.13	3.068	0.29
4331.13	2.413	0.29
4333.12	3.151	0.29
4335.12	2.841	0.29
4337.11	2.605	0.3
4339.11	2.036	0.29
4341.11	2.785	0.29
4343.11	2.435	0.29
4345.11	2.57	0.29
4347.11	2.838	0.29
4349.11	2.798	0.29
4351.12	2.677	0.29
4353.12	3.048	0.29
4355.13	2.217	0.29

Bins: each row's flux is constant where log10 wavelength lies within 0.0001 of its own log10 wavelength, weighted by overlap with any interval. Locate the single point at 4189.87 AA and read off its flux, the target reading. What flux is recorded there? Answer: 2.468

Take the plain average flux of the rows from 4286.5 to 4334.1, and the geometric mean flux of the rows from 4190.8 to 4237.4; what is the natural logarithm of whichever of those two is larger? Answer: 0.840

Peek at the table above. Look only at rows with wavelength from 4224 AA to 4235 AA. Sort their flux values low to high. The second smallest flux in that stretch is 1.964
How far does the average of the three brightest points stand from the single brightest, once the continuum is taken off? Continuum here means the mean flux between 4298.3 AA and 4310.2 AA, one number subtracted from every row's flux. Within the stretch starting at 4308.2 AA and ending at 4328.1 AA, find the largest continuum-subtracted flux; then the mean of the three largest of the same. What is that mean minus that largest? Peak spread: -0.24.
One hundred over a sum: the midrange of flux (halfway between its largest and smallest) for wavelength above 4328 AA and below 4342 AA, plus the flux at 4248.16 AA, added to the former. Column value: 18.3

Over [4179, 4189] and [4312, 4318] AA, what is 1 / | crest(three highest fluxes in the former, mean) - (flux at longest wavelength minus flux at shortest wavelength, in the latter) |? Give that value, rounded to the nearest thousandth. 0.757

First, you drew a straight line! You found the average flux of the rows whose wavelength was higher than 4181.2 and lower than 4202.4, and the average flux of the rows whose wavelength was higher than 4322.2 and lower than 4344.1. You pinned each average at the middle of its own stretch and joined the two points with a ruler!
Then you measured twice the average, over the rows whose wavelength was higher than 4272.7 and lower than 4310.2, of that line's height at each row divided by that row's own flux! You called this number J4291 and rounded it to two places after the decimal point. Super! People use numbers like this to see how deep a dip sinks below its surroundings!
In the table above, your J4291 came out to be 2.43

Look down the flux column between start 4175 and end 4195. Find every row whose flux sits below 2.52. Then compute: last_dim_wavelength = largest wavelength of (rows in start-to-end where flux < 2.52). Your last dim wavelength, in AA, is 4193.73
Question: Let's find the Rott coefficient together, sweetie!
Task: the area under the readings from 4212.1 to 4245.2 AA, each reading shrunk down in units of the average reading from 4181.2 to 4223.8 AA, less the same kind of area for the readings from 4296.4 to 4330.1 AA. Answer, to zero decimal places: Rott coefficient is 1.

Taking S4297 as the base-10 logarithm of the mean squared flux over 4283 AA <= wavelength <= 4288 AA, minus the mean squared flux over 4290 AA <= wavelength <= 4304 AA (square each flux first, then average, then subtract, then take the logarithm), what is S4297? 0.0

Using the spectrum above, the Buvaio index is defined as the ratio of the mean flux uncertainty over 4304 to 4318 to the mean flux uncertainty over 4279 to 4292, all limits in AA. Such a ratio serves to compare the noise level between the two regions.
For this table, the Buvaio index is 0.96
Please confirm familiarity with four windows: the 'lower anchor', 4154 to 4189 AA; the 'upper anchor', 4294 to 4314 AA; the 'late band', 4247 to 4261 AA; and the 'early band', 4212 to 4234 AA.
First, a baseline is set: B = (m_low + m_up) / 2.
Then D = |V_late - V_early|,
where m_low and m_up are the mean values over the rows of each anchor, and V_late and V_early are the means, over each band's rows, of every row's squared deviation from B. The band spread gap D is 0.038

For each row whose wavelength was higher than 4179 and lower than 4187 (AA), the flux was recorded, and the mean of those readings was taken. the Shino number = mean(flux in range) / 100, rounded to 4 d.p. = 0.0228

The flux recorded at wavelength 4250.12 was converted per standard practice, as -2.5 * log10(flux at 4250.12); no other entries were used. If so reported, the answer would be -1.0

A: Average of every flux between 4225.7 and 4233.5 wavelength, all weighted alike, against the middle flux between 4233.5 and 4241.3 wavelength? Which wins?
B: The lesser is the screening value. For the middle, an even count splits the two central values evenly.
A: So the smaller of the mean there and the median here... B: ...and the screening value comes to 2.05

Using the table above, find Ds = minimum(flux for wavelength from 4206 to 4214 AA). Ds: 2.056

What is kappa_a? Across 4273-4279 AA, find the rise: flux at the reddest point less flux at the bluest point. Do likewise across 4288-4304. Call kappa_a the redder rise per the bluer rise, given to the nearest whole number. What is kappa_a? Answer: -28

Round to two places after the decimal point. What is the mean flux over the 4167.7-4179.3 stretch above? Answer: 2.26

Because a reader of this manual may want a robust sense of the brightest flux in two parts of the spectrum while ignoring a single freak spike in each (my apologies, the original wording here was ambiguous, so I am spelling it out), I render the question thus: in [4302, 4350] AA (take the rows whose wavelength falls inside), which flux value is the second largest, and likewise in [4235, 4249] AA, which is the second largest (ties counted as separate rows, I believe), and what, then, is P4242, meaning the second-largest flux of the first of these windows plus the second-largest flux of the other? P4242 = 5.9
